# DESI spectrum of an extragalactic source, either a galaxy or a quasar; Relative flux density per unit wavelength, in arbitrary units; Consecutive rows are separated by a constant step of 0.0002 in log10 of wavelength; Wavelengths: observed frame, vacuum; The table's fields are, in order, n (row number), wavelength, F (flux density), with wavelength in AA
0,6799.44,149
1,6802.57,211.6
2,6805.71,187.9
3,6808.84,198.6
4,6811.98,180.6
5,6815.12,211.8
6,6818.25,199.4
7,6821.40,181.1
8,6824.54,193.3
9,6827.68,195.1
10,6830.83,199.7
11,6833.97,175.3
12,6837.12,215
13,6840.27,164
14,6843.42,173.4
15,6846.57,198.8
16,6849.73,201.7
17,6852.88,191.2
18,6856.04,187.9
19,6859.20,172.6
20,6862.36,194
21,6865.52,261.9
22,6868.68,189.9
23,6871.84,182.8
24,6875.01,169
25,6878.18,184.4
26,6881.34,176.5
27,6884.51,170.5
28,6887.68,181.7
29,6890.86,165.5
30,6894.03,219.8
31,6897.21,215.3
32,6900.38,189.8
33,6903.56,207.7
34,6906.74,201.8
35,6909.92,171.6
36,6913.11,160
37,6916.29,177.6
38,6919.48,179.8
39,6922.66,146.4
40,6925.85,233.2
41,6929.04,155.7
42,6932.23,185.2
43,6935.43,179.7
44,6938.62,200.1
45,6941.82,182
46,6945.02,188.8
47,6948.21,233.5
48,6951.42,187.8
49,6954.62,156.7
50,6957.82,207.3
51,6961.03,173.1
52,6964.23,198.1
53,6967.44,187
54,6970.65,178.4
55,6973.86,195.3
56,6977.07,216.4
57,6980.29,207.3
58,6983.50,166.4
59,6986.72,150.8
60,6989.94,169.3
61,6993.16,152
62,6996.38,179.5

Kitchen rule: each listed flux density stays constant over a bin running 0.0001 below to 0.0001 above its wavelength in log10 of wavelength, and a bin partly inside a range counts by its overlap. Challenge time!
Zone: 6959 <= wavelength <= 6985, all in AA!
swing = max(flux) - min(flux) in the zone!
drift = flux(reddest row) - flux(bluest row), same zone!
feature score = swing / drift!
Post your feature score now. -7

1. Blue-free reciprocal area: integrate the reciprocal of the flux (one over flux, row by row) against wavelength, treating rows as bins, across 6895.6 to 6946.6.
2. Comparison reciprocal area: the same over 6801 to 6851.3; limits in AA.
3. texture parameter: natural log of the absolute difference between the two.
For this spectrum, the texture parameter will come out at -4.1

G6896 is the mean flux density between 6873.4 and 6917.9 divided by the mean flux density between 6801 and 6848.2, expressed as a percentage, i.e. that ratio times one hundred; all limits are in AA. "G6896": 96.2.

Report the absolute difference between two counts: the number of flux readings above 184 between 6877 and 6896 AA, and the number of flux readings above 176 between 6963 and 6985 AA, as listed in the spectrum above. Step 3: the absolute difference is 4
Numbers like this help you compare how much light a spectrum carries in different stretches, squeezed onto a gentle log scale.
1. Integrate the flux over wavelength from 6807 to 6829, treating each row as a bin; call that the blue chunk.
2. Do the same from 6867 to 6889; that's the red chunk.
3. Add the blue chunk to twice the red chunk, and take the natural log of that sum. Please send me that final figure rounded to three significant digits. 9.41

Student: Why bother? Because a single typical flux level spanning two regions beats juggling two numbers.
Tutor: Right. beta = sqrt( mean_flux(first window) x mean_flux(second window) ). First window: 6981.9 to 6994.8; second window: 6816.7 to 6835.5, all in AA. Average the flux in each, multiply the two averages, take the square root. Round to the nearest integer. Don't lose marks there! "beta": 174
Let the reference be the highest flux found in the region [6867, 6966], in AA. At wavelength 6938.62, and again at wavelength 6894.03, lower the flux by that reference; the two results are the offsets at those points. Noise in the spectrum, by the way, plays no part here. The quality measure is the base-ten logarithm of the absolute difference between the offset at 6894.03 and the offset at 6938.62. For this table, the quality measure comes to 1.29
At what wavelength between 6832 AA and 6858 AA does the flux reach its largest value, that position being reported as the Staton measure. 6837.12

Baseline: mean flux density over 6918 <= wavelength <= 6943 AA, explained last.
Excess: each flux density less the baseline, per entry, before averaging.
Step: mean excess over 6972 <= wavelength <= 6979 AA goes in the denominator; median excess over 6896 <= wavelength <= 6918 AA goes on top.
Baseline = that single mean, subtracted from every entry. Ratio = 0.3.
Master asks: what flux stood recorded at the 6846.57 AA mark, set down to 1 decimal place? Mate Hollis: 198.8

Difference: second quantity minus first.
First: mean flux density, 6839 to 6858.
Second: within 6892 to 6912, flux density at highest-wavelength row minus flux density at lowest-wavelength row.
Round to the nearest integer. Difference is -234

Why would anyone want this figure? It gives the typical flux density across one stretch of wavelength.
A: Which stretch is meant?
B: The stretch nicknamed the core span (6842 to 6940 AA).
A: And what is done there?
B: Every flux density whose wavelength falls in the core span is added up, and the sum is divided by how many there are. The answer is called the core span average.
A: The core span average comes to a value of 188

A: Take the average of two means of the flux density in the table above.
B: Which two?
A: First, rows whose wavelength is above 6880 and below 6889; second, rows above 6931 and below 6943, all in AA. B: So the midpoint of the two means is 181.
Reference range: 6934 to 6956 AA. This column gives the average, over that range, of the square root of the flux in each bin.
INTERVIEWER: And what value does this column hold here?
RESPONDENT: 13.8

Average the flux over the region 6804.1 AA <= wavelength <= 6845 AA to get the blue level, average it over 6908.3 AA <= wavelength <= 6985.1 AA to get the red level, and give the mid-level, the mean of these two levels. 188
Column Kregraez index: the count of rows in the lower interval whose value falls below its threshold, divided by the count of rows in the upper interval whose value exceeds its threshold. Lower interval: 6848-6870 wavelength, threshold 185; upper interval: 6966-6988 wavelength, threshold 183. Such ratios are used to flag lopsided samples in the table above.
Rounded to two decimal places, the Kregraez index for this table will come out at 0.25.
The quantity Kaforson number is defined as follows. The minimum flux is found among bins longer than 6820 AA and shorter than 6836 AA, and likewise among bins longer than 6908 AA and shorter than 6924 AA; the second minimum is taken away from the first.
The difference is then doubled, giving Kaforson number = 58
